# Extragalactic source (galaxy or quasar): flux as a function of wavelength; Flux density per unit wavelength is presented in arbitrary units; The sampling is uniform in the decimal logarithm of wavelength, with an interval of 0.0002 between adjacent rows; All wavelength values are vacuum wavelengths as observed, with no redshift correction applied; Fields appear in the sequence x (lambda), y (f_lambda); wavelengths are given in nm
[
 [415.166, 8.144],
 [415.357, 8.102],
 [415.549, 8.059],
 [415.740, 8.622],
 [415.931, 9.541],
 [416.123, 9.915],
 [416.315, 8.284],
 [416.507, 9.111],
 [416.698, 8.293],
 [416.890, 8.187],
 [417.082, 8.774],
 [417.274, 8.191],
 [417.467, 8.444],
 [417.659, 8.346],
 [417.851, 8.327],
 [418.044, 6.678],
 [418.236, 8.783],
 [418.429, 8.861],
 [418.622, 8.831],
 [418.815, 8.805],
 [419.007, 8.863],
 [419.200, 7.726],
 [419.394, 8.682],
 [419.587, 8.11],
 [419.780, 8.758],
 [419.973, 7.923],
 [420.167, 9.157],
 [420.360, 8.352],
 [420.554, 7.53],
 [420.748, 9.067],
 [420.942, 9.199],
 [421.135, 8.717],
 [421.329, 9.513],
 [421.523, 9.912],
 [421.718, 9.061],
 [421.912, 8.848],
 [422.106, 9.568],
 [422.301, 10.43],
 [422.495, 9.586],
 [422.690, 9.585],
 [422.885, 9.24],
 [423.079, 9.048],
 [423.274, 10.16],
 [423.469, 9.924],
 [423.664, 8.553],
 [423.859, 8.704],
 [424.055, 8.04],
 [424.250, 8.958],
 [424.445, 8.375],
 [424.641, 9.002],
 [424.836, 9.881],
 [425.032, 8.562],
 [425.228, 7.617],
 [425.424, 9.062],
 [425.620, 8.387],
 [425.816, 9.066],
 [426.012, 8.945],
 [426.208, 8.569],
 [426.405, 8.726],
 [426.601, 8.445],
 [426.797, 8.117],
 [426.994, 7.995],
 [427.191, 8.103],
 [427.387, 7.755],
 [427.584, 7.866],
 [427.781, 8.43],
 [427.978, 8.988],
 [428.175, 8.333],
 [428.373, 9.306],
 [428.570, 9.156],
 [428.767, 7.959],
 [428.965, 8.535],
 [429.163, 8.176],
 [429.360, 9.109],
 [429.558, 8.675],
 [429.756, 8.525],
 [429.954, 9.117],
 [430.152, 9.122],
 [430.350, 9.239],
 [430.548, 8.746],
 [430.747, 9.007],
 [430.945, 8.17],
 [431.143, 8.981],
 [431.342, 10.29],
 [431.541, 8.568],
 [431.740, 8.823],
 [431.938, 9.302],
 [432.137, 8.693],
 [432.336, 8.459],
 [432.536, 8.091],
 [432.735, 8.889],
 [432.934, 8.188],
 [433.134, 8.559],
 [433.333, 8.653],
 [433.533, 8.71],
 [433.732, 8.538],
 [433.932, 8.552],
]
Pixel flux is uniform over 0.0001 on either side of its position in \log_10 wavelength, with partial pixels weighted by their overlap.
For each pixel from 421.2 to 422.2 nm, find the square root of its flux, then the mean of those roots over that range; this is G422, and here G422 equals 3.06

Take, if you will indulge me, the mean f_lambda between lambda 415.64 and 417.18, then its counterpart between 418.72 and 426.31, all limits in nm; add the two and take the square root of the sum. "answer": 4.21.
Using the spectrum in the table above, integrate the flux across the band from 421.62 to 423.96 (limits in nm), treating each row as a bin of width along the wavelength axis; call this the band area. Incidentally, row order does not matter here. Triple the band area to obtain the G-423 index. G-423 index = 66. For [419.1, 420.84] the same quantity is 44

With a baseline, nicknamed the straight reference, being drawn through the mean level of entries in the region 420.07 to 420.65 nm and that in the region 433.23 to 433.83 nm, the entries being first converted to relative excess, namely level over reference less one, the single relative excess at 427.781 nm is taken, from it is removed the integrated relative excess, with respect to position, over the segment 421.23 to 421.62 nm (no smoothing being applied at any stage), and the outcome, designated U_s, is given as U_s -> -0.07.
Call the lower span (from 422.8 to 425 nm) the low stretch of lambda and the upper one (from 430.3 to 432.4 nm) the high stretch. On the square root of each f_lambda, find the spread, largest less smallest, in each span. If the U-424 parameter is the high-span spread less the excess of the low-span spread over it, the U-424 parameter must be 0.35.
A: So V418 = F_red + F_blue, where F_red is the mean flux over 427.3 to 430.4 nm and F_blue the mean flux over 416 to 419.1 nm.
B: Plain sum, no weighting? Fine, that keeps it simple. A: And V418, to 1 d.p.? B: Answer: 17.2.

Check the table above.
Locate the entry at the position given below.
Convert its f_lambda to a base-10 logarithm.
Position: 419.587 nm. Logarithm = 0.91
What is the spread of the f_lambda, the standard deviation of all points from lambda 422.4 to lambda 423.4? 0.4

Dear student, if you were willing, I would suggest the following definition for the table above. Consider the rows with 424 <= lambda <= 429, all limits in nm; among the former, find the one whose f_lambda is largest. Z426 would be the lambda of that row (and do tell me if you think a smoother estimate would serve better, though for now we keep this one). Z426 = 424.836 nm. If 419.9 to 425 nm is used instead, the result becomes 422.301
